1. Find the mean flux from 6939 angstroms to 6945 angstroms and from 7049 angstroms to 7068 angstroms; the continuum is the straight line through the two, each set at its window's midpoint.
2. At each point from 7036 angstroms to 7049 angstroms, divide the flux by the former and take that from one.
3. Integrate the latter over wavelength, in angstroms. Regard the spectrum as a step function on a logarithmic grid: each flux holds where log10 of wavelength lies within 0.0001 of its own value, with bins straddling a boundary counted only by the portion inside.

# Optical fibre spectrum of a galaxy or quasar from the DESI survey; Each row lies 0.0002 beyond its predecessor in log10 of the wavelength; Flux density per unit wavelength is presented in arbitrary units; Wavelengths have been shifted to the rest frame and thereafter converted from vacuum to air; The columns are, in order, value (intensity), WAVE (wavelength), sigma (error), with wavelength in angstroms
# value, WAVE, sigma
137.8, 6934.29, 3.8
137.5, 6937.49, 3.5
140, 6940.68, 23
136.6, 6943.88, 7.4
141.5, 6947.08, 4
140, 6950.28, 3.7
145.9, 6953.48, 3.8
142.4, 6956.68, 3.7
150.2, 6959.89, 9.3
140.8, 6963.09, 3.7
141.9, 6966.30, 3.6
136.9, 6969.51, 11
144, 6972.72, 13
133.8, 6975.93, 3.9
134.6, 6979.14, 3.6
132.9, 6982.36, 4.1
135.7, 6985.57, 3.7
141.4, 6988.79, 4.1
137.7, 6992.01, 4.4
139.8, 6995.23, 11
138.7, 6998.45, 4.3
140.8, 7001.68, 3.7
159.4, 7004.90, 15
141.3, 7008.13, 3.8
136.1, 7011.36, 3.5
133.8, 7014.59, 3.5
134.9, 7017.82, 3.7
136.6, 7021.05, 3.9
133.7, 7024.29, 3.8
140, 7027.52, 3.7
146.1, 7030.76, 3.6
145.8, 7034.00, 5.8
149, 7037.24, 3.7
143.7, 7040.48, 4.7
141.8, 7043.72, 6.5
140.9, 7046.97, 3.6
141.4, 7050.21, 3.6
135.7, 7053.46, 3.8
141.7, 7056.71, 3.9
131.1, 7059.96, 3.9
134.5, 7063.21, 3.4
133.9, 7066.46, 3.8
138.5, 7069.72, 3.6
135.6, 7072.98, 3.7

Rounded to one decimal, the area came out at -0.7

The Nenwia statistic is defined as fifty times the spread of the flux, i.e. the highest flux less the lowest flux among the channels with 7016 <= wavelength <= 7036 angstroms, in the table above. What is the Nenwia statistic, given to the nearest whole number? 620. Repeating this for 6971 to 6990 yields 555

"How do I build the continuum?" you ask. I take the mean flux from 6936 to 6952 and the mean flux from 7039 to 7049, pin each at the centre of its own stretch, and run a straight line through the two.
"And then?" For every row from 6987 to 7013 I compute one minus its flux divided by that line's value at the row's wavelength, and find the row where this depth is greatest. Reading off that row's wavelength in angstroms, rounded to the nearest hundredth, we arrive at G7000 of 7011.36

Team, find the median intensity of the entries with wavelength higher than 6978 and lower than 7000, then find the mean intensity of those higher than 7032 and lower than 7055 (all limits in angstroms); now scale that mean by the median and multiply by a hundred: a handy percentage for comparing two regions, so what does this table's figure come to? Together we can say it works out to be 103.6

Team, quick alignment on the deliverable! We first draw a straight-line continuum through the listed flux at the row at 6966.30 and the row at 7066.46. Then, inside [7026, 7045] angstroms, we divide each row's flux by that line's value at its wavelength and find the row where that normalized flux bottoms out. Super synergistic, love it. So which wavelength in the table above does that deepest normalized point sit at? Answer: 7027.52 angstroms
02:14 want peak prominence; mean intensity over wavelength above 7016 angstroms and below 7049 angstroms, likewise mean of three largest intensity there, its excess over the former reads 5.7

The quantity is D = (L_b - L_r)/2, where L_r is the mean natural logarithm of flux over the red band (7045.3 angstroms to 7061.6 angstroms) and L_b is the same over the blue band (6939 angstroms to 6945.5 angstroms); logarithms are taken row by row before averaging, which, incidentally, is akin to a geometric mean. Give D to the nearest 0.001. 0.001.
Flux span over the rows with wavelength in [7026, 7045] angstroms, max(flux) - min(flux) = 9.0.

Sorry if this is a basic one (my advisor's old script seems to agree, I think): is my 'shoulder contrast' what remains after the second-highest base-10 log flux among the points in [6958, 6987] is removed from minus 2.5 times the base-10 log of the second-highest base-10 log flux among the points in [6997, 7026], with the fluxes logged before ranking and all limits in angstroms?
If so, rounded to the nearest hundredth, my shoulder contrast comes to -2.99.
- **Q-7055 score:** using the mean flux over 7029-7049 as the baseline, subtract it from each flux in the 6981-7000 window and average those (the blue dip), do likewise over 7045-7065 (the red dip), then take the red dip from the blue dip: 0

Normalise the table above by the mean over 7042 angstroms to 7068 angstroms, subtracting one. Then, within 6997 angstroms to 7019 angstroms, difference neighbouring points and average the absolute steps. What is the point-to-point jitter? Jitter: 0.057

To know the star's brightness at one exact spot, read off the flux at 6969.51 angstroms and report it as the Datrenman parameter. 136.9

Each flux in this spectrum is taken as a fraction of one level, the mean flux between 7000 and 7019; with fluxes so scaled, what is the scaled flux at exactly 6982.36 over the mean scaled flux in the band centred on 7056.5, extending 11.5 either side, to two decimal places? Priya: 0.97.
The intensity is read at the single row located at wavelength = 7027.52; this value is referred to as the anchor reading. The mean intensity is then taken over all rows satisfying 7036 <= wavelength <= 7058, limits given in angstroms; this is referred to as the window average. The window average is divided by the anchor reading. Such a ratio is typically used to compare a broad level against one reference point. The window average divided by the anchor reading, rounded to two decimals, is 1.01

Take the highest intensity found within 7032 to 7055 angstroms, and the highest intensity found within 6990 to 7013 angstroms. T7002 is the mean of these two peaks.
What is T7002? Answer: 154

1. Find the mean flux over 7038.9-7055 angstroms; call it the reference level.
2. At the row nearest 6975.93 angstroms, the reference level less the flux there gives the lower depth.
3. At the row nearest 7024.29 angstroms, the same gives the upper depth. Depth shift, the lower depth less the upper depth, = 0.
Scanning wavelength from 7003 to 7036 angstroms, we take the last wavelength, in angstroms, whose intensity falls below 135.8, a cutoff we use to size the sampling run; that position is 7024.29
